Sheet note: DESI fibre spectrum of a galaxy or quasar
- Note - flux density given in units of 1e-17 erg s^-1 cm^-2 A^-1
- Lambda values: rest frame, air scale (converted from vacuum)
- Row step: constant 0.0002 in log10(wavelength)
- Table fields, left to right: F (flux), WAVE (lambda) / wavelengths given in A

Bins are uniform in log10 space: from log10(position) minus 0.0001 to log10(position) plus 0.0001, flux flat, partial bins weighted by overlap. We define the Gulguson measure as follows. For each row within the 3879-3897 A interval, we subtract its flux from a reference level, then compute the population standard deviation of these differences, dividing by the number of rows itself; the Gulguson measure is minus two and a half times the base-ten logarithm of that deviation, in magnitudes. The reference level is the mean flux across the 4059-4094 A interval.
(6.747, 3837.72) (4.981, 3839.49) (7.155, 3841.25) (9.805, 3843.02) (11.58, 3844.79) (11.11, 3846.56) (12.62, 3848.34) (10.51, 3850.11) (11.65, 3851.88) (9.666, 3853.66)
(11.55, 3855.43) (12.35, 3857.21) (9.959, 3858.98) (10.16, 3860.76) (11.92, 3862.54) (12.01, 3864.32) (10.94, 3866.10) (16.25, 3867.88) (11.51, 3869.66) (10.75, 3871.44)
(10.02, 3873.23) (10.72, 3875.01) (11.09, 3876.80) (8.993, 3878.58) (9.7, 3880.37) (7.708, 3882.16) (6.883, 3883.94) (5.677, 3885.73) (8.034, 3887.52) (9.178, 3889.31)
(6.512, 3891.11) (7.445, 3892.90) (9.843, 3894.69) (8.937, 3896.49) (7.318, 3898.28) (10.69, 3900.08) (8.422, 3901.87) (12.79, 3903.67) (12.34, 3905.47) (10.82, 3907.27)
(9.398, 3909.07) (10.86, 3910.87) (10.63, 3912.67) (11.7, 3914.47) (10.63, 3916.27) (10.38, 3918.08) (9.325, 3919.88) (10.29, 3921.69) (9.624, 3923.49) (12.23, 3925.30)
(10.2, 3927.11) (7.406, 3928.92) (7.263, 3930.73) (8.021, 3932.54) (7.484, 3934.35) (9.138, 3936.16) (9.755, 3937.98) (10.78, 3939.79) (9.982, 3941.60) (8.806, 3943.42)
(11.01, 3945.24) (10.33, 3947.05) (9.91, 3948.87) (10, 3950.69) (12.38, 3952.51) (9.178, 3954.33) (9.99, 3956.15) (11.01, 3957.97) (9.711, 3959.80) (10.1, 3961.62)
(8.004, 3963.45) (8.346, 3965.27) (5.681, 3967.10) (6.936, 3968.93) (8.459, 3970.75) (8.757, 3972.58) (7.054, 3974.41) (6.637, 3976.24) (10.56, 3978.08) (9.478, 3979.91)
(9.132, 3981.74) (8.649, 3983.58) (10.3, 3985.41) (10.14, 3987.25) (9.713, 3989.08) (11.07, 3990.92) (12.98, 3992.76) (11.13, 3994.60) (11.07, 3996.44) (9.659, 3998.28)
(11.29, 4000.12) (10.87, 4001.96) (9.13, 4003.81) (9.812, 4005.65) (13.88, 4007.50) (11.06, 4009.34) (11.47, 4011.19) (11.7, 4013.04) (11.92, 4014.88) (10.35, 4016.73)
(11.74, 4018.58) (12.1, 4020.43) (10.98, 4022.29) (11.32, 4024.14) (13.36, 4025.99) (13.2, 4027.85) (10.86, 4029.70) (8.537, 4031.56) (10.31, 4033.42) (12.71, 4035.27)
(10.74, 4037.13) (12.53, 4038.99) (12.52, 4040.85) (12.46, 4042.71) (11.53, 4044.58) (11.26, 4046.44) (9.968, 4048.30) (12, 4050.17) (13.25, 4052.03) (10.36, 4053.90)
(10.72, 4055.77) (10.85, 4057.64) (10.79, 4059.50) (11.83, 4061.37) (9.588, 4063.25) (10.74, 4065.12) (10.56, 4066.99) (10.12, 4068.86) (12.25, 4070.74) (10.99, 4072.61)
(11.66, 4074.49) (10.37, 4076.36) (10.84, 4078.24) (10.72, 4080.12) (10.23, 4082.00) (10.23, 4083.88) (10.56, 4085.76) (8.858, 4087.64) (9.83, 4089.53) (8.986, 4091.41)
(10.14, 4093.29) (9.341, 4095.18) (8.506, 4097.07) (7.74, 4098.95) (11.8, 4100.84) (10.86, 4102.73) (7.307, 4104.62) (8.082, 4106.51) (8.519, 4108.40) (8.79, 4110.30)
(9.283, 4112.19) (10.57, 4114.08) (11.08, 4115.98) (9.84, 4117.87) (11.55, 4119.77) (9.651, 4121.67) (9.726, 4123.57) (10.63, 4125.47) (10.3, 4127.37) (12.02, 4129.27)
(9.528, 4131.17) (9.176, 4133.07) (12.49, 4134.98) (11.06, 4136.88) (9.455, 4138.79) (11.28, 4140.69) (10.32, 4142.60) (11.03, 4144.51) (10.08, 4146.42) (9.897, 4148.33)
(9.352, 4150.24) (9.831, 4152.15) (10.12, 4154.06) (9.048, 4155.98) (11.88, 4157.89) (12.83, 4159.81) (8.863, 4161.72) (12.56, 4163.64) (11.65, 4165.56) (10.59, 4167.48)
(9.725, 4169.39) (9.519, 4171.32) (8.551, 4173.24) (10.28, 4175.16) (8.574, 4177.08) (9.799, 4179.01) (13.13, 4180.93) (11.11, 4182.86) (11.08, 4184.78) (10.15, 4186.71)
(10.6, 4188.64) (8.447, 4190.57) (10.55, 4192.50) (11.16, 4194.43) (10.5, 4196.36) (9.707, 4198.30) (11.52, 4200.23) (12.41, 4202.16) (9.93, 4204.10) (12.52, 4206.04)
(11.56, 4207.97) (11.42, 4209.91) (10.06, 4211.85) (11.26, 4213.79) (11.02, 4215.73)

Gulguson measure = -0.31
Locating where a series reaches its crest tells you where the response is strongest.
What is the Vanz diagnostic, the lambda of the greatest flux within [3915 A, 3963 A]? 3952.51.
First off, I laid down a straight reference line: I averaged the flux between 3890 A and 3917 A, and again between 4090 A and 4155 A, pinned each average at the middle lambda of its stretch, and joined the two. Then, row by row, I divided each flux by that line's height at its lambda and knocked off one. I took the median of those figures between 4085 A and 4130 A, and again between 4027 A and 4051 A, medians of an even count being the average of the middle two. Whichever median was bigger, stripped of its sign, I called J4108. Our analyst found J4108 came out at 0.161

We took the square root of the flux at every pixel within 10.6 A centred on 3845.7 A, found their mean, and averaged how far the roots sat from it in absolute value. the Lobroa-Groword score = 0.21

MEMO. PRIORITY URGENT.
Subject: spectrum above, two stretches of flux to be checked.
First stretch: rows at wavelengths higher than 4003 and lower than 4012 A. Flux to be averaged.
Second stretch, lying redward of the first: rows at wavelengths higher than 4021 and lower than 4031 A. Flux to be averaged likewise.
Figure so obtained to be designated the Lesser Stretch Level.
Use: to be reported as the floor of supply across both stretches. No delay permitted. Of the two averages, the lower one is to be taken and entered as 11.1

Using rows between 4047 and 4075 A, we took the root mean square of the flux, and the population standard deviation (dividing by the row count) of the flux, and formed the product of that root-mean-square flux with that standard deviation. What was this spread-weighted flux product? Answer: 10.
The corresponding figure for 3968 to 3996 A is 16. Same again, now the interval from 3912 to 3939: 14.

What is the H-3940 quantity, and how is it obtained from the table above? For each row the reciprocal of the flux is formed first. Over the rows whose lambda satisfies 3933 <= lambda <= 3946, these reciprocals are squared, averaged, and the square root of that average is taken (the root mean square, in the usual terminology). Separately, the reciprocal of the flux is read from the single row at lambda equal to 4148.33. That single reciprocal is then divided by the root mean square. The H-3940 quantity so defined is 0.94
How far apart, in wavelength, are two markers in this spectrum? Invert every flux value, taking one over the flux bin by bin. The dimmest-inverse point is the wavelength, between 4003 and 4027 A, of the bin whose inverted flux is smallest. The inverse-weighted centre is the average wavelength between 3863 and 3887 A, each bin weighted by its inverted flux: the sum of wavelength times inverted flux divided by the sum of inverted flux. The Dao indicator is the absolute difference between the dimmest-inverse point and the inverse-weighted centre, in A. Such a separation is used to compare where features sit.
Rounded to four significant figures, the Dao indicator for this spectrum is 130.9 A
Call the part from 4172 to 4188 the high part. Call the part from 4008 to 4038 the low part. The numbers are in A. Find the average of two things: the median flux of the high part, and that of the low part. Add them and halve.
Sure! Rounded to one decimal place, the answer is 10.8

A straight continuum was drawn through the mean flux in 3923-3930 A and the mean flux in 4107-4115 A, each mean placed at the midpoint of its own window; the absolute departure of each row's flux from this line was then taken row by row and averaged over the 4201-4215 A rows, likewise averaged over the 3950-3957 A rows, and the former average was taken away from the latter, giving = -1.4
